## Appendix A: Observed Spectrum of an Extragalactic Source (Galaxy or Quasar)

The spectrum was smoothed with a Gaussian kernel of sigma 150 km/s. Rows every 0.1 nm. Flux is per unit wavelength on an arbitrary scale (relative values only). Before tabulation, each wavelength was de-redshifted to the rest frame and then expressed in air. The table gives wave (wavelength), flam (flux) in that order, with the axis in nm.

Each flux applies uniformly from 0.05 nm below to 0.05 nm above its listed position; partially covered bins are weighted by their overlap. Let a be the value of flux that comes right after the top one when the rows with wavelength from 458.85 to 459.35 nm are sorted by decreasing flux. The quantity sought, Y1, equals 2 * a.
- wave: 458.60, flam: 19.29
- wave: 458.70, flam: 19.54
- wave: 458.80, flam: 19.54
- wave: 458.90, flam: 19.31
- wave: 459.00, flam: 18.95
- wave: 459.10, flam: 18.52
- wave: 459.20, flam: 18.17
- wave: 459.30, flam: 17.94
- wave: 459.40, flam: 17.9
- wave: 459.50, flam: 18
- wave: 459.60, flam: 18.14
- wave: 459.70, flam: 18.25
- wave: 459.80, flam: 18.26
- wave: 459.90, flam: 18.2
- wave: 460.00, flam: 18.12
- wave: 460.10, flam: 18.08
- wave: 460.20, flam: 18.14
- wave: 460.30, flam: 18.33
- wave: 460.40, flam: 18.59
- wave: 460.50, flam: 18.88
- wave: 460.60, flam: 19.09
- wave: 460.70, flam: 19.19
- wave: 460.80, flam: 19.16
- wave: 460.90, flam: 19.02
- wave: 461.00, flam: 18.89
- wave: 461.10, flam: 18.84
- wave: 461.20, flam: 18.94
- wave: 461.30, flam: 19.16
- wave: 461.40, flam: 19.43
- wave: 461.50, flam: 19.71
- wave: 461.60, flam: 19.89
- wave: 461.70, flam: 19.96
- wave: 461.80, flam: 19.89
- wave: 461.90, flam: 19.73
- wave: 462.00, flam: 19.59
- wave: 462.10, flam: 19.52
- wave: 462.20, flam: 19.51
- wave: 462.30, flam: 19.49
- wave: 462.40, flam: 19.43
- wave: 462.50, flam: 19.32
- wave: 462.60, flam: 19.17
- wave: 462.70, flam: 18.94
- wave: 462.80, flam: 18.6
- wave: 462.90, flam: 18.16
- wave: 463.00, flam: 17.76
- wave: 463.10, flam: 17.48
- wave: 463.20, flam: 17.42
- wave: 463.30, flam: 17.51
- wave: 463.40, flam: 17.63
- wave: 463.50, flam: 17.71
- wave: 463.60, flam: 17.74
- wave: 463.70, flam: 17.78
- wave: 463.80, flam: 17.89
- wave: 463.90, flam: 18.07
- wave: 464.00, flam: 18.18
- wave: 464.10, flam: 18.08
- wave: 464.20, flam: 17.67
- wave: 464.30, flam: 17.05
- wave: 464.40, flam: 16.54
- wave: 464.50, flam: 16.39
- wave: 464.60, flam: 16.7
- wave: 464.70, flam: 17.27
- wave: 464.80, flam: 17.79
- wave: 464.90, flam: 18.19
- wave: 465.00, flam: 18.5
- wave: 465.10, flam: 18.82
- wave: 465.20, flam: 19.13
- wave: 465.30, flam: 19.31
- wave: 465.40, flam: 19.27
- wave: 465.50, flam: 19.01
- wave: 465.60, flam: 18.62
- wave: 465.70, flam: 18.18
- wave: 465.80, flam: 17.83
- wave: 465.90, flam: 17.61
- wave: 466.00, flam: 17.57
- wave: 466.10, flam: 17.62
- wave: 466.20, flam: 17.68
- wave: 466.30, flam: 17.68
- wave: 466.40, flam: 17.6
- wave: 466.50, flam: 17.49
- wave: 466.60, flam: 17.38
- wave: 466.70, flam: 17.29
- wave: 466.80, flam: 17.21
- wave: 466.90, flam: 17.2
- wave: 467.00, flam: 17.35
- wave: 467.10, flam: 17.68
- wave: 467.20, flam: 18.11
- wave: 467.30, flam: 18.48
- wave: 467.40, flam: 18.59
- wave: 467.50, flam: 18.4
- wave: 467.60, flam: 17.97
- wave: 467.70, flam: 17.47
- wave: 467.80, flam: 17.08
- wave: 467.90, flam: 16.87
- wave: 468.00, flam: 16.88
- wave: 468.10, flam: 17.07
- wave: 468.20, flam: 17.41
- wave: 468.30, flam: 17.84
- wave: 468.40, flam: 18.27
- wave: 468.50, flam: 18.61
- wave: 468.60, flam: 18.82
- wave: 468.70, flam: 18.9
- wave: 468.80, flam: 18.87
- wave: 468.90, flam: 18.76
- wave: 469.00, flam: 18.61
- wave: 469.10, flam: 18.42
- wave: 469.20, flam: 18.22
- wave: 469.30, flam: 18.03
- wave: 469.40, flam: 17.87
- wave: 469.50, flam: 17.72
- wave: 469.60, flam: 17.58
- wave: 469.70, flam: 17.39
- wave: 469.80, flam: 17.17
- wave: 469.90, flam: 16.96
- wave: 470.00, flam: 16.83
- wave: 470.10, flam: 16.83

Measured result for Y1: 37.9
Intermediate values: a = 18.95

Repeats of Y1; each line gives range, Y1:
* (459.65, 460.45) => 36.7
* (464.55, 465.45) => 38.5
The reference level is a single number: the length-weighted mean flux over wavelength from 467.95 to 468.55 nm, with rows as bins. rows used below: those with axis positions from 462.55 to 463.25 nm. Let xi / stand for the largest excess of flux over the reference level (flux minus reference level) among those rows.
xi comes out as 1.5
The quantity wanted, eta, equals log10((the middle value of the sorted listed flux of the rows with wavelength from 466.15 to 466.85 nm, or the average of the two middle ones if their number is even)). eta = 1.24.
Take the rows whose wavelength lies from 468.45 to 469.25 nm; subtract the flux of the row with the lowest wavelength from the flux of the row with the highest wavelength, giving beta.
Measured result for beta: -0.4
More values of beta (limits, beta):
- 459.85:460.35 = 0.1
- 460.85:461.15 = -0.2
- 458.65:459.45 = -1.6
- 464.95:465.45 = 0.8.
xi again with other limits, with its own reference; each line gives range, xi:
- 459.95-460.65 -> 1.4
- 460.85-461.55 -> 2.0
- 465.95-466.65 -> 0.0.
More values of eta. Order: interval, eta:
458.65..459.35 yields 1.28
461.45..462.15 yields 1.30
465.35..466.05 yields 1.26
